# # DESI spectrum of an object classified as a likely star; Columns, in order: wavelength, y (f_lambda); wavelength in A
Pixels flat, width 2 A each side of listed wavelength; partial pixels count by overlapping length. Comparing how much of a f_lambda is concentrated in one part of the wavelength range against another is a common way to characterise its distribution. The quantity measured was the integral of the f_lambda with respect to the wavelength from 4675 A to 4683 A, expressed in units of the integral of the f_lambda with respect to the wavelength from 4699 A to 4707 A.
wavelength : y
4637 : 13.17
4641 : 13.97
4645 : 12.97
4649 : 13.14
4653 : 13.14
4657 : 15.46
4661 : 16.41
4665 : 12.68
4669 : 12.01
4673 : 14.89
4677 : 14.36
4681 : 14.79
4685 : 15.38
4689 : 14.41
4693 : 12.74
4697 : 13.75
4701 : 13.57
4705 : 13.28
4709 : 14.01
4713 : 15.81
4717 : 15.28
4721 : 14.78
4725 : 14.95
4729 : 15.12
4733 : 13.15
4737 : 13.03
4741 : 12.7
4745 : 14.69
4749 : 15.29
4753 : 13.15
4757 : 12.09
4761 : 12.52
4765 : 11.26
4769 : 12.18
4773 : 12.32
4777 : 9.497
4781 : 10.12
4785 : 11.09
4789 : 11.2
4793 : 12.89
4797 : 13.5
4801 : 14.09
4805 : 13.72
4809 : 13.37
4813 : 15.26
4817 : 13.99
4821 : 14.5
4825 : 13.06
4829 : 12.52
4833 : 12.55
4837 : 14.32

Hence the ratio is 1.09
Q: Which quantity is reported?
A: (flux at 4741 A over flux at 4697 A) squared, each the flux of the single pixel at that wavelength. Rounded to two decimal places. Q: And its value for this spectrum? 0.85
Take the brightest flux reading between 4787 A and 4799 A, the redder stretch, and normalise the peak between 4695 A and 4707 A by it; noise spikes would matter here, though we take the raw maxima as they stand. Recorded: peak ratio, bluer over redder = 1.02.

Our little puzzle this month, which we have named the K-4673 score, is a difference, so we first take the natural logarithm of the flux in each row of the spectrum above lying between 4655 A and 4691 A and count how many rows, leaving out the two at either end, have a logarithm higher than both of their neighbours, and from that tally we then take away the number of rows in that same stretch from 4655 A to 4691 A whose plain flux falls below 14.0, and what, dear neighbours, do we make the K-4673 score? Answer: 1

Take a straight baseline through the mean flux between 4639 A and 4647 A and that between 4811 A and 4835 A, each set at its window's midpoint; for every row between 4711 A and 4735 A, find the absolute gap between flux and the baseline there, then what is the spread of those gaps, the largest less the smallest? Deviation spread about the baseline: 1.9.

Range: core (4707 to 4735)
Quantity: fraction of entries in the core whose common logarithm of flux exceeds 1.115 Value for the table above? 1.00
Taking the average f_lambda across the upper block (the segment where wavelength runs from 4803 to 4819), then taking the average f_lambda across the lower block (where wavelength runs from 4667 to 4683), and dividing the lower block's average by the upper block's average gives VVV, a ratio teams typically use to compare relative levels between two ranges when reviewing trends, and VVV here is 0.99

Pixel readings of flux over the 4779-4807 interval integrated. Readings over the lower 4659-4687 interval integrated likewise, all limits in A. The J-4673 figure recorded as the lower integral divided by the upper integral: 1.16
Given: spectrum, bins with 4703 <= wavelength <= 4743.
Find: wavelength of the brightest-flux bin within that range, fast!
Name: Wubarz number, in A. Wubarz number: 4713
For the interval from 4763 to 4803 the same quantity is 4801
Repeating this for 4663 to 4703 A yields 4685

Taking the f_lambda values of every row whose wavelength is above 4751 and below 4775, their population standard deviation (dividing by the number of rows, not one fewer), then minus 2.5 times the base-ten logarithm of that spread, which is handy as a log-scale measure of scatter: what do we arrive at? 0.62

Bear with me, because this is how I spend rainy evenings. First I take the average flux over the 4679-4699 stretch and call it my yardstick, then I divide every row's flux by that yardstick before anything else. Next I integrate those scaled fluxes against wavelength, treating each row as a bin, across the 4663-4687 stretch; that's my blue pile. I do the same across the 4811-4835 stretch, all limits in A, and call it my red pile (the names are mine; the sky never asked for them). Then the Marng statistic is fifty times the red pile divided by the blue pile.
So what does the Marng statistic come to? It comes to 49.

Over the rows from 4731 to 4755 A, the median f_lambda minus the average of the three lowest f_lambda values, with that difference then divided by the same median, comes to 0.014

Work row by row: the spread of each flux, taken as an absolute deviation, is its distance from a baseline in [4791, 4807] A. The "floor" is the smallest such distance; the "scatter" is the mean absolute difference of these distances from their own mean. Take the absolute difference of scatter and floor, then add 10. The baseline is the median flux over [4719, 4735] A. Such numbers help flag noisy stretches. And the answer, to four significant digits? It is 10.42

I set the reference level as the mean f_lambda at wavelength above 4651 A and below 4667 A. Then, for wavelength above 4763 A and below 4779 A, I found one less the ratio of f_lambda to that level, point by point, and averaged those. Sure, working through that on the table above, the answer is 0.22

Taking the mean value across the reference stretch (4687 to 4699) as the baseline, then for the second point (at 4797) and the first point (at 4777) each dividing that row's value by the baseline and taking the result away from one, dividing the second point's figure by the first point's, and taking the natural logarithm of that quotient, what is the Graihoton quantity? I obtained -3.4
